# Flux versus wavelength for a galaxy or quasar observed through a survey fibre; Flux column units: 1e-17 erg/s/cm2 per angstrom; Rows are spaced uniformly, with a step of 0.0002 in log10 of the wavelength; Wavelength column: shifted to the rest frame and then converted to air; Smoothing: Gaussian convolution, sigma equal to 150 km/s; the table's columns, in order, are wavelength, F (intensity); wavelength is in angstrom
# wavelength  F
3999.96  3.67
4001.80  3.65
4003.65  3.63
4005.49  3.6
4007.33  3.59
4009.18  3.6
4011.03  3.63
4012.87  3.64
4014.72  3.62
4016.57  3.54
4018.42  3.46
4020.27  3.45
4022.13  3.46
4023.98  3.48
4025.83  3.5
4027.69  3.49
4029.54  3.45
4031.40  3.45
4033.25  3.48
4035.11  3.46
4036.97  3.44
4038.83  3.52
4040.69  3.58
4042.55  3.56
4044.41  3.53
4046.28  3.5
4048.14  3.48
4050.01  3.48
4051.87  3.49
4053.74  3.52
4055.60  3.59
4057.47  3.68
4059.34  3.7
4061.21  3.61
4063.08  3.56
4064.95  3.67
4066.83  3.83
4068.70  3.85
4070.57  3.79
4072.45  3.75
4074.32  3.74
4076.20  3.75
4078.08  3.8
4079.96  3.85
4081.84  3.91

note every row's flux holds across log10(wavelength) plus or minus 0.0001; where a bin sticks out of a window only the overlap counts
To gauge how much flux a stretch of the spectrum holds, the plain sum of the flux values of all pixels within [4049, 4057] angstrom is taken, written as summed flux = 14.1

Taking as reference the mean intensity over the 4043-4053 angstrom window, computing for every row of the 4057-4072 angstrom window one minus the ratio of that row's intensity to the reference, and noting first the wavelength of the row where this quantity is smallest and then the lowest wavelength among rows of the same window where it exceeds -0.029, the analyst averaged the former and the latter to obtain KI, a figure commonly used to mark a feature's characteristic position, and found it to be 4065.9 angstrom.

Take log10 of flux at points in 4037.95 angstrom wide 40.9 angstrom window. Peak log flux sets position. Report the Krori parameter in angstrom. 4057.47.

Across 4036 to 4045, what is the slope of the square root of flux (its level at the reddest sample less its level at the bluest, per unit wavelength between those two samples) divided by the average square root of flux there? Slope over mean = 0.0017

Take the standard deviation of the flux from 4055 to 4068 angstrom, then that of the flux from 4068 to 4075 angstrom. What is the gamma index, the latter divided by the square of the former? 6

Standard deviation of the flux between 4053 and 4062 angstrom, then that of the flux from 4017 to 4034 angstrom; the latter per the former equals 0.3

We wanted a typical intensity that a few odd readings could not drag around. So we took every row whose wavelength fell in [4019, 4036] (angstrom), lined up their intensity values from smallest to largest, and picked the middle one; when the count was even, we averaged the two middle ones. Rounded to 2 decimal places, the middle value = 3.46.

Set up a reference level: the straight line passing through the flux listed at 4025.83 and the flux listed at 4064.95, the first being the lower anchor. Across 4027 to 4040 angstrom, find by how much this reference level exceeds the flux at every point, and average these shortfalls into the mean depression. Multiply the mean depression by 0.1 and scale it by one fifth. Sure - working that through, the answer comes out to 0.0012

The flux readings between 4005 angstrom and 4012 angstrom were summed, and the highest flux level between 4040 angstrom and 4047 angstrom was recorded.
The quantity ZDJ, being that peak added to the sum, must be 18.0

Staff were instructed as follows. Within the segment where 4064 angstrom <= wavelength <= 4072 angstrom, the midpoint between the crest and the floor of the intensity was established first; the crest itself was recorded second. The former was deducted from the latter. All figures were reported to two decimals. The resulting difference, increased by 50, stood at 50.09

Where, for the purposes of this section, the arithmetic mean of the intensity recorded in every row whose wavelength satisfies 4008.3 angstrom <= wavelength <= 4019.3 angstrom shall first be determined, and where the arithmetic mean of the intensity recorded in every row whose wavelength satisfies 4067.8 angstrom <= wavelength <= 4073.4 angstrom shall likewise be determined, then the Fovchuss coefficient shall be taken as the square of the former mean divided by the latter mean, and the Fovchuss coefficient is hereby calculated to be 3.38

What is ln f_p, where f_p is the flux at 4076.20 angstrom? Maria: 1.32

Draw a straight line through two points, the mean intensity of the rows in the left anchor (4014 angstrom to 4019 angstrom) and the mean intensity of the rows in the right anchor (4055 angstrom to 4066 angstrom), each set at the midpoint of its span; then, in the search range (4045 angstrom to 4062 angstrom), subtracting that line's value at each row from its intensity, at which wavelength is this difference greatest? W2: 4059.34 angstrom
